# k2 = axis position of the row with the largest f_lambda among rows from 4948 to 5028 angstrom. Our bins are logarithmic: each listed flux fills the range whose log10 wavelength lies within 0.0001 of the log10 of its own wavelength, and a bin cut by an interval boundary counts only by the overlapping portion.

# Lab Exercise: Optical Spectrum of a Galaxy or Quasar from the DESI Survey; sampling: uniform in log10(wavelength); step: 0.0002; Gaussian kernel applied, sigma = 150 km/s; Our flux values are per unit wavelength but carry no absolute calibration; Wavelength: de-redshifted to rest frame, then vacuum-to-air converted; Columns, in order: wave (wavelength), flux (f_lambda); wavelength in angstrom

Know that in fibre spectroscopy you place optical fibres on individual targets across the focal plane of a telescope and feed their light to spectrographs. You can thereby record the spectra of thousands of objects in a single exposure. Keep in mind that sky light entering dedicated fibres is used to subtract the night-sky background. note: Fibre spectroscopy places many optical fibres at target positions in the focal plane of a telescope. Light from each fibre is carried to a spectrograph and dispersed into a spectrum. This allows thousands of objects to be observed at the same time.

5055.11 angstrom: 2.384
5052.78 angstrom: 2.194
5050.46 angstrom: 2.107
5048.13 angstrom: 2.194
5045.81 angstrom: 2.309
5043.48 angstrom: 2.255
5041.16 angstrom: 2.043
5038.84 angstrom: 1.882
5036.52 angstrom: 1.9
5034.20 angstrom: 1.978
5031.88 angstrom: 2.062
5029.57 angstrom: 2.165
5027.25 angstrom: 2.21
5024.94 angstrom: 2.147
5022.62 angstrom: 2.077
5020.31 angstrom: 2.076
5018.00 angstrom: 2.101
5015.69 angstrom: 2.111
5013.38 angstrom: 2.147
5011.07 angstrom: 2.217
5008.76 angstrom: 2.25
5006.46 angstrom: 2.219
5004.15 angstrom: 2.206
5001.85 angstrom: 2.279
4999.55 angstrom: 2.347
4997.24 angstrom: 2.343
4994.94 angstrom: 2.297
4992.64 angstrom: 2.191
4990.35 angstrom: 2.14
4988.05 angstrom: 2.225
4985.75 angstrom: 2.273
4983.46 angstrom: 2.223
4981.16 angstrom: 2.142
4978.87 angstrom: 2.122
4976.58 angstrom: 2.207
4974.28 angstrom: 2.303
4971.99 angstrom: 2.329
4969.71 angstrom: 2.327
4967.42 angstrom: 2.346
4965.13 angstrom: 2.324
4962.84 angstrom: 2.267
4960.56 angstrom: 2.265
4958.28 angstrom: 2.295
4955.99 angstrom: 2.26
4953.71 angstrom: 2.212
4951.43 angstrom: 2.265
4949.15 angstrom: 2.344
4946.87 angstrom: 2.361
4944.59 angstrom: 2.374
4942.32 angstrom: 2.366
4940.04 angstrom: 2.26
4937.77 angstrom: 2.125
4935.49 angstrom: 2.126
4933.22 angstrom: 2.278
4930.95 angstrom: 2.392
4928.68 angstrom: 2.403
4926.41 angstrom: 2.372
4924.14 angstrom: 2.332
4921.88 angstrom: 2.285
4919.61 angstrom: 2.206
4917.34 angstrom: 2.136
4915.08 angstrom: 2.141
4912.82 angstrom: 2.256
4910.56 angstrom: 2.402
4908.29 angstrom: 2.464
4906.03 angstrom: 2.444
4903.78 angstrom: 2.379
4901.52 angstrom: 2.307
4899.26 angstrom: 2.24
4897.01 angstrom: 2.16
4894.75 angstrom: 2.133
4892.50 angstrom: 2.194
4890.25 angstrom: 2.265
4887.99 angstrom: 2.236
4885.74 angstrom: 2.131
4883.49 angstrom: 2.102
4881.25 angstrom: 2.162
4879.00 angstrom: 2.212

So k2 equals 4999.55 angstrom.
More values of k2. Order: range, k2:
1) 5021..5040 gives 5027.25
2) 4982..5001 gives 4999.55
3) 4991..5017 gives 4999.55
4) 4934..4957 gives 4944.59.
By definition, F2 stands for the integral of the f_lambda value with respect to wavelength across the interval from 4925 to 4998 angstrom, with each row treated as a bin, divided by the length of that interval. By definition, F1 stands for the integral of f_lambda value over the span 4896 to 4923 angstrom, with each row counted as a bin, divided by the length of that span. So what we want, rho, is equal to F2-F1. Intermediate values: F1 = 2.29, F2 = 2.273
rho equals -0.01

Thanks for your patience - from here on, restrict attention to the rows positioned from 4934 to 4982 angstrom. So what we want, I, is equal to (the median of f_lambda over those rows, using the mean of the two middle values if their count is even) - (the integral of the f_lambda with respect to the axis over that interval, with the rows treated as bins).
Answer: -107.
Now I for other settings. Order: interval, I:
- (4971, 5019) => -104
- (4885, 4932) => -105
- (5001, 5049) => -100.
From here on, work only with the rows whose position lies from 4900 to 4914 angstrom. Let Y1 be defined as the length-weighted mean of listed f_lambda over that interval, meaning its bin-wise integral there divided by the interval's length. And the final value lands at 2.37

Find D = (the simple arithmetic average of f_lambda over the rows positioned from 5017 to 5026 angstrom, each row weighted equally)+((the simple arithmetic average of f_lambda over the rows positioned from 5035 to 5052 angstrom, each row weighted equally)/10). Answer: 2.31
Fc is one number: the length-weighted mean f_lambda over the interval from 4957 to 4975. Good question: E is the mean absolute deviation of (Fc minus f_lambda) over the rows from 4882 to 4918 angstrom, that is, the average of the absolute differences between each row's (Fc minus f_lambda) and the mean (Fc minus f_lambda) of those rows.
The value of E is 0.096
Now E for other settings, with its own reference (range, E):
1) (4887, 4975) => 0.073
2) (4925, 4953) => 0.079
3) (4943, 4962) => 0.047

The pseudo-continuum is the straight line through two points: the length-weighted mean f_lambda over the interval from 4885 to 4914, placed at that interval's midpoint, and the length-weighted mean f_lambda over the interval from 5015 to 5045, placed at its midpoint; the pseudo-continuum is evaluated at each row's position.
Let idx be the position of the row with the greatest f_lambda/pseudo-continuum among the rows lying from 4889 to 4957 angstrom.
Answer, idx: 4908.29 angstrom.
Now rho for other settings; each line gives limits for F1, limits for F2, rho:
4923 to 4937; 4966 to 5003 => -0.06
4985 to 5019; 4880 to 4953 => 0.05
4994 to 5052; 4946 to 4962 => 0.13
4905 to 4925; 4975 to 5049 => -0.13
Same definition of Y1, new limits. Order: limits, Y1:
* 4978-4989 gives 2.20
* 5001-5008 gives 2.24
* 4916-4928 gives 2.27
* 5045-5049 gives 2.25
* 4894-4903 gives 2.22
